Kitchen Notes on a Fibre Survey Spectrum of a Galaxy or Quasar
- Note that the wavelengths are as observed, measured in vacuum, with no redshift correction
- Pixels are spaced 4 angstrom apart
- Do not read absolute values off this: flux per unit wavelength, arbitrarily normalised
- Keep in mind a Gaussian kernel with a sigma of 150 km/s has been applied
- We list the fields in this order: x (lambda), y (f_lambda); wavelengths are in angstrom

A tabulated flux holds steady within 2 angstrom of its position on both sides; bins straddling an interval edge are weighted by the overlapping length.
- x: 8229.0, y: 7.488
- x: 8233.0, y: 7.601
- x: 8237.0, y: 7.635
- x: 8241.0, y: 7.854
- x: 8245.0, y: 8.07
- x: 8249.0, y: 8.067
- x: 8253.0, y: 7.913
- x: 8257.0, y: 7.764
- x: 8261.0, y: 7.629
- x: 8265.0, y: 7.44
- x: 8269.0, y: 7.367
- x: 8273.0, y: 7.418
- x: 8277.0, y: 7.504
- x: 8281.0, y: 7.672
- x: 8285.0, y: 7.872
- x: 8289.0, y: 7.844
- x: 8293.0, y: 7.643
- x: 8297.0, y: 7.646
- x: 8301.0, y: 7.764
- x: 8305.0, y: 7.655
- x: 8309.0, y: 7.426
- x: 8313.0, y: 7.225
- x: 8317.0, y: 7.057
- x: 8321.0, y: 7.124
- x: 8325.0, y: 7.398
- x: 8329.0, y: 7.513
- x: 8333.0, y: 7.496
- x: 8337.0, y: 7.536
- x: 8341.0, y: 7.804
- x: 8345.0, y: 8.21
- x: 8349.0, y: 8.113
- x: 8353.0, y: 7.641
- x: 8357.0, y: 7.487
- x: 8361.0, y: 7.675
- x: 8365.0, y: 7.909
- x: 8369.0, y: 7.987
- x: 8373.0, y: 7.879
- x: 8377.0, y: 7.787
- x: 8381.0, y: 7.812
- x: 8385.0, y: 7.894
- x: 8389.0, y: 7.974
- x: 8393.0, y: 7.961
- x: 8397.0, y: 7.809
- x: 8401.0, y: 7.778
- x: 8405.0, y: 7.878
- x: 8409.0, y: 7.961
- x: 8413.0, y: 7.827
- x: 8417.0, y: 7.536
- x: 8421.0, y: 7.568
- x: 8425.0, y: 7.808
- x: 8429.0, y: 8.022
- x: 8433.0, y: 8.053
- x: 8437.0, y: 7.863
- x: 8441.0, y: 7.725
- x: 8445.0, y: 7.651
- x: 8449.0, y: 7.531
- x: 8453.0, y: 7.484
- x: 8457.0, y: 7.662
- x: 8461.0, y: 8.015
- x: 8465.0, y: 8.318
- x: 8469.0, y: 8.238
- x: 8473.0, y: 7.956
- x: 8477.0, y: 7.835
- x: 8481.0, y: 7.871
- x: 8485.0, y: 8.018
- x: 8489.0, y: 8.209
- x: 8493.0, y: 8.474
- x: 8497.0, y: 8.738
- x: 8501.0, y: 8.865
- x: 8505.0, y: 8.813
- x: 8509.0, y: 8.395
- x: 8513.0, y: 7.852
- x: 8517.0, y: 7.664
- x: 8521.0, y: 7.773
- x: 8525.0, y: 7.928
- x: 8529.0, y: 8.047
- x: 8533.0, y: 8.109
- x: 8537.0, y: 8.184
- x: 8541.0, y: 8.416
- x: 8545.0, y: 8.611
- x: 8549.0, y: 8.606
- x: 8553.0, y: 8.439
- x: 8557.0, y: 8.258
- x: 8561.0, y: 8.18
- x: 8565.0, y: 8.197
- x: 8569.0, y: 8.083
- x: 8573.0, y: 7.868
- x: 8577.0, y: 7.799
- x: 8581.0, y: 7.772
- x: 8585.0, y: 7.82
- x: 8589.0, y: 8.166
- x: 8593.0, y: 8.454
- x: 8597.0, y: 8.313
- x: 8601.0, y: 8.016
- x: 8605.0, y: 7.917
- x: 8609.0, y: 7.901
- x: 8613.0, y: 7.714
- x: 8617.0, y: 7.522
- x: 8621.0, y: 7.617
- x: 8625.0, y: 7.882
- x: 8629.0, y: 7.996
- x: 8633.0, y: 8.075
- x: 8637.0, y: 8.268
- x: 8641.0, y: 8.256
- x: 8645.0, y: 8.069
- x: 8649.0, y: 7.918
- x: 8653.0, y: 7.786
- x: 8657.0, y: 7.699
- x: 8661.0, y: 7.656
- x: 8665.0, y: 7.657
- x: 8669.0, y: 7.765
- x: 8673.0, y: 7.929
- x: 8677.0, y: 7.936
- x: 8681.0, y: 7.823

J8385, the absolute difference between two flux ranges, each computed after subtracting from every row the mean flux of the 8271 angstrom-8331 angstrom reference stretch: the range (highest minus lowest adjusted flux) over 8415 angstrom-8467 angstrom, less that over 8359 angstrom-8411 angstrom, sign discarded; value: 0.5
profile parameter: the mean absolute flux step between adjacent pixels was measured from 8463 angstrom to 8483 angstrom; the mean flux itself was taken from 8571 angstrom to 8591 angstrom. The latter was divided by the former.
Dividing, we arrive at 61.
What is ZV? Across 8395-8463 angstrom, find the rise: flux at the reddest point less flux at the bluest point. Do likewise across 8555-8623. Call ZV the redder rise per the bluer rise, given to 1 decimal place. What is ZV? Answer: -3.1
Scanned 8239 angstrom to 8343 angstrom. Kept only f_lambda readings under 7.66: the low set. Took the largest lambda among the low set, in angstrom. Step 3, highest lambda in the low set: 8337.0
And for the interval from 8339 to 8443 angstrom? 8421.0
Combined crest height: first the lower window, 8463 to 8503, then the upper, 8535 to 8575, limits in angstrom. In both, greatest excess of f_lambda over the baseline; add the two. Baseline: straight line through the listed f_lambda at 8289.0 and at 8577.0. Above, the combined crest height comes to 1.9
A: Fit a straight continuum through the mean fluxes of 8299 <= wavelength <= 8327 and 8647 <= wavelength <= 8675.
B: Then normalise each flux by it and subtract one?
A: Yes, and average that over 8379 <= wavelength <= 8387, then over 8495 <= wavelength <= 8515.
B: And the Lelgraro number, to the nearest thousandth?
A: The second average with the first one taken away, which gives 0.070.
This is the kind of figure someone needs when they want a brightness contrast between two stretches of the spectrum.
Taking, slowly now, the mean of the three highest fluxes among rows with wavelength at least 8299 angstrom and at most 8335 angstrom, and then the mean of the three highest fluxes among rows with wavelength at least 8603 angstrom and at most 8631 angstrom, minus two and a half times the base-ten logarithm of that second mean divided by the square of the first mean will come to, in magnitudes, 2.17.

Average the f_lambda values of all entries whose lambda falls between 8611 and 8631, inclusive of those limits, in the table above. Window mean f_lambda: 7.75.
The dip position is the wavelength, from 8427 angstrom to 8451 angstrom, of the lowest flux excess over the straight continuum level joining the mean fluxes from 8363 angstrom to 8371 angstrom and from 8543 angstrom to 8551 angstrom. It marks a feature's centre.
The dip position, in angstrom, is 8449.0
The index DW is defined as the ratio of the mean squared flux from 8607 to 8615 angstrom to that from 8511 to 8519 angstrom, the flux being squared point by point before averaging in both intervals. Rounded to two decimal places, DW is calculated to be 1.01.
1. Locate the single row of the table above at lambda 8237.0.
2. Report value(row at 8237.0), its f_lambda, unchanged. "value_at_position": 7.635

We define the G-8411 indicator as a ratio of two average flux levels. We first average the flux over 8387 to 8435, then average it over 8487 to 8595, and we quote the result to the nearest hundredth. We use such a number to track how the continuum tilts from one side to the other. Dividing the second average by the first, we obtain 1.05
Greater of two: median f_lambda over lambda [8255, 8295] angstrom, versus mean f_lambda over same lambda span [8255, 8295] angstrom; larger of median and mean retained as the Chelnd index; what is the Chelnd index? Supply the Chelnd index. 7.64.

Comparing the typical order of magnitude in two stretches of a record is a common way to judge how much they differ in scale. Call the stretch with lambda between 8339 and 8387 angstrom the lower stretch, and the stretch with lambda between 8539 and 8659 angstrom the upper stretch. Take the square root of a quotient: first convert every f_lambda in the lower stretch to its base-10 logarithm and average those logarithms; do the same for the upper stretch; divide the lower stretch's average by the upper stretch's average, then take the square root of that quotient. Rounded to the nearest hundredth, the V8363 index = 0.99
